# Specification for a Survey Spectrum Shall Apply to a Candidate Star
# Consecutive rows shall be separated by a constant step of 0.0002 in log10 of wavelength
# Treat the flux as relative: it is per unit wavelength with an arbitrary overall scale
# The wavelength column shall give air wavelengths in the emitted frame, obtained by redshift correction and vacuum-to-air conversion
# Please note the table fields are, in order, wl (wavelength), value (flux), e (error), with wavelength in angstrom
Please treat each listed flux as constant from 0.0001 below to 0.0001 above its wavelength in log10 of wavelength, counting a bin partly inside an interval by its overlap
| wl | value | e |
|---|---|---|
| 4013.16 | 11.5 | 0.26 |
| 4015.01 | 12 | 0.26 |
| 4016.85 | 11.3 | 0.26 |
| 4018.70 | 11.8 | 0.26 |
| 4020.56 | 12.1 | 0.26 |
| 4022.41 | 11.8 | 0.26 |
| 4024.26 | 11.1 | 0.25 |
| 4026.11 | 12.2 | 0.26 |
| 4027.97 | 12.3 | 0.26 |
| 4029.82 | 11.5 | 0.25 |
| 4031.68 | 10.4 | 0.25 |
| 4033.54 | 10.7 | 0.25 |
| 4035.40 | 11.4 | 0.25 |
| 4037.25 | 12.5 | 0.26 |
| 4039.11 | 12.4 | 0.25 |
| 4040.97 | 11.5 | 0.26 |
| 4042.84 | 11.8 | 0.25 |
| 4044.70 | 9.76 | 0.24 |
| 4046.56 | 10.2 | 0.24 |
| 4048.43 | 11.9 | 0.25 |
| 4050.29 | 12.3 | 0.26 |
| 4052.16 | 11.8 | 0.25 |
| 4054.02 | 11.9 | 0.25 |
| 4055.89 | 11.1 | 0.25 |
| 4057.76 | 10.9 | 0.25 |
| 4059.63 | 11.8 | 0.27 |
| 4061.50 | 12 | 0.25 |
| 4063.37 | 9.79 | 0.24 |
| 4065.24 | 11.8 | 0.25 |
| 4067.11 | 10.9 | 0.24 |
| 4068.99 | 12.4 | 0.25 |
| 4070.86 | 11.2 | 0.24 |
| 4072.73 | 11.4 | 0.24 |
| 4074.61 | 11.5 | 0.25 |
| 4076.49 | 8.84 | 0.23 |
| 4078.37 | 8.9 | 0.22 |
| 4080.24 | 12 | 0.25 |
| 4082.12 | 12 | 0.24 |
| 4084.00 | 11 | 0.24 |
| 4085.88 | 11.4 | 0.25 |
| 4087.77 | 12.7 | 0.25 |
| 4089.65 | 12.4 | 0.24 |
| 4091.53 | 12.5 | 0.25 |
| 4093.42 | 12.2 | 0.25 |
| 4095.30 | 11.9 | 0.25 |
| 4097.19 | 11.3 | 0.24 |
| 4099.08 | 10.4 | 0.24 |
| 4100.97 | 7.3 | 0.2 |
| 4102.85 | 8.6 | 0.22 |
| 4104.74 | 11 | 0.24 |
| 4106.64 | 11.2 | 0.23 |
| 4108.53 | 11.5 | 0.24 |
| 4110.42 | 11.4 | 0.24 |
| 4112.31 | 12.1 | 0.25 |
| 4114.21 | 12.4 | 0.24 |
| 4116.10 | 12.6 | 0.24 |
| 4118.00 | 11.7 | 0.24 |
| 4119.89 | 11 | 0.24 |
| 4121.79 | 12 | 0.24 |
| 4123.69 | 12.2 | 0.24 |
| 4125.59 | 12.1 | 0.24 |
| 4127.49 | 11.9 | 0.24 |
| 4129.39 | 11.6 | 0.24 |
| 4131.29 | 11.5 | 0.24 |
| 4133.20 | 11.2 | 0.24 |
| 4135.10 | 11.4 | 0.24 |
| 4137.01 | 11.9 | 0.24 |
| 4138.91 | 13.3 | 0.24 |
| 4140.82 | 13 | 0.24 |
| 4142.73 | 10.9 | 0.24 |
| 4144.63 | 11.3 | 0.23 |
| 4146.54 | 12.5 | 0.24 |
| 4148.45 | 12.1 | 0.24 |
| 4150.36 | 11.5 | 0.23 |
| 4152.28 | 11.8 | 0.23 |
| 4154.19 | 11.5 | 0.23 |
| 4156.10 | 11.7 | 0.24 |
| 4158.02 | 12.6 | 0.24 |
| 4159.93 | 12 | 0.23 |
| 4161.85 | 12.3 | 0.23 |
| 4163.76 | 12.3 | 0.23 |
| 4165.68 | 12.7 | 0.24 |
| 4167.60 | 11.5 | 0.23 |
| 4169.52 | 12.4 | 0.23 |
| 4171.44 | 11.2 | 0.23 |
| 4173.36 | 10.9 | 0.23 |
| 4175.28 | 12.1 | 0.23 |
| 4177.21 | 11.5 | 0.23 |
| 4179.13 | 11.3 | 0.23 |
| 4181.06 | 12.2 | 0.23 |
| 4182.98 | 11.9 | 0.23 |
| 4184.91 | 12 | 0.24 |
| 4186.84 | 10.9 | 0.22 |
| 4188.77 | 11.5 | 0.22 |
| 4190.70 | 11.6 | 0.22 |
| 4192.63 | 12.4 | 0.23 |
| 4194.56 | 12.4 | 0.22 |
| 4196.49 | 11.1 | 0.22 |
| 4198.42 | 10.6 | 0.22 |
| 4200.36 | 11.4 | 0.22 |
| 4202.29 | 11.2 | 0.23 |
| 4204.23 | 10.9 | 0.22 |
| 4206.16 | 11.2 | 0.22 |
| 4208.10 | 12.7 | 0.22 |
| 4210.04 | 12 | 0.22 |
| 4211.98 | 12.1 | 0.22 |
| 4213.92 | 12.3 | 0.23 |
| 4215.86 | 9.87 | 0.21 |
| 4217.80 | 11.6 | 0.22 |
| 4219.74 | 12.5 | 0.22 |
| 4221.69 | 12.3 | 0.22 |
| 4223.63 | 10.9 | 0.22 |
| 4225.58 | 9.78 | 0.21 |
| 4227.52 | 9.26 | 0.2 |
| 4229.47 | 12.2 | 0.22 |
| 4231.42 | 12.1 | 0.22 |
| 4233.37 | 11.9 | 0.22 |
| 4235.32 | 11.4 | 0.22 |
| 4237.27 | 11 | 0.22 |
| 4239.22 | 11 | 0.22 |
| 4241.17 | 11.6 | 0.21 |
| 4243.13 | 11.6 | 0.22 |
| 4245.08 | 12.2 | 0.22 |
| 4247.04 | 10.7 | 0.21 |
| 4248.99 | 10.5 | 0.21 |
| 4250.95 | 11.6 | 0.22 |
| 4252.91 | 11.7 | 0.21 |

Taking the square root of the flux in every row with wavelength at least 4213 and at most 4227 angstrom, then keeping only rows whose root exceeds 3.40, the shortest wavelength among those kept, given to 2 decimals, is 4213.92 angstrom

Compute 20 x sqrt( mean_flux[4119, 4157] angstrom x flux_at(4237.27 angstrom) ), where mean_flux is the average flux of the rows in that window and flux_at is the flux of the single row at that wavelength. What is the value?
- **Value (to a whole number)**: 228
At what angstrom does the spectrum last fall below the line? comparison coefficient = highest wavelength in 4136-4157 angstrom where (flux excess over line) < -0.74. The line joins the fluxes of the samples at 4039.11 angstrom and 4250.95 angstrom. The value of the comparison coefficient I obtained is 4142.73 angstrom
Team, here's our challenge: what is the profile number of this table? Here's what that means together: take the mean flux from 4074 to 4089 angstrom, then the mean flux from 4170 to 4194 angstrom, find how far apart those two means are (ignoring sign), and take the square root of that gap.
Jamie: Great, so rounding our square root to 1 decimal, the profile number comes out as 0.8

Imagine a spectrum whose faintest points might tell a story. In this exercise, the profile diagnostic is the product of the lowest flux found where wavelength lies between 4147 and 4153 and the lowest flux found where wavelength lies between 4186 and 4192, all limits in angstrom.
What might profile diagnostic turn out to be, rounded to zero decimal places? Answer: 125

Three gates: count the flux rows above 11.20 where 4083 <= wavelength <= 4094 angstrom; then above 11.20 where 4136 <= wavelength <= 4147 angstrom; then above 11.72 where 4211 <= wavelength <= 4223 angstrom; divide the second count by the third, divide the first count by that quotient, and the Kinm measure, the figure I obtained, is 4.0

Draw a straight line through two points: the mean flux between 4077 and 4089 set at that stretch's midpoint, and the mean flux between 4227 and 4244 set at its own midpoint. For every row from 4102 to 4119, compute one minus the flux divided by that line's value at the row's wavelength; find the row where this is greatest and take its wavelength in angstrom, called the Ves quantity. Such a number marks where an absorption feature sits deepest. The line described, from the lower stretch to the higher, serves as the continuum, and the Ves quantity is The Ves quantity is 4102.85 angstrom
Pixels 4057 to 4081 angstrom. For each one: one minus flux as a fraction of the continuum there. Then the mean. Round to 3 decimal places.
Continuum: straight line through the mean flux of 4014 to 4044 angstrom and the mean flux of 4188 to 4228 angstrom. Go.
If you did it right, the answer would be 0.050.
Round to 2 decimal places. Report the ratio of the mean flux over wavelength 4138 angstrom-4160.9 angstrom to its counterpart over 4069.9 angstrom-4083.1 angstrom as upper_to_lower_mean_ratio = 1.11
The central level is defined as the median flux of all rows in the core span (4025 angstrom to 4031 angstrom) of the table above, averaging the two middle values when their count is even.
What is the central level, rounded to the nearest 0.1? 12.2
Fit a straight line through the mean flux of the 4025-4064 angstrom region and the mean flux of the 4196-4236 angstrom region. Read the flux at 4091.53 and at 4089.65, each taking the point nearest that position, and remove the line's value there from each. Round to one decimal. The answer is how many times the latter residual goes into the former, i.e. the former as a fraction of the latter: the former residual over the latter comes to 1.1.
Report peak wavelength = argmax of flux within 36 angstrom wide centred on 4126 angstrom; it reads 4138.91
